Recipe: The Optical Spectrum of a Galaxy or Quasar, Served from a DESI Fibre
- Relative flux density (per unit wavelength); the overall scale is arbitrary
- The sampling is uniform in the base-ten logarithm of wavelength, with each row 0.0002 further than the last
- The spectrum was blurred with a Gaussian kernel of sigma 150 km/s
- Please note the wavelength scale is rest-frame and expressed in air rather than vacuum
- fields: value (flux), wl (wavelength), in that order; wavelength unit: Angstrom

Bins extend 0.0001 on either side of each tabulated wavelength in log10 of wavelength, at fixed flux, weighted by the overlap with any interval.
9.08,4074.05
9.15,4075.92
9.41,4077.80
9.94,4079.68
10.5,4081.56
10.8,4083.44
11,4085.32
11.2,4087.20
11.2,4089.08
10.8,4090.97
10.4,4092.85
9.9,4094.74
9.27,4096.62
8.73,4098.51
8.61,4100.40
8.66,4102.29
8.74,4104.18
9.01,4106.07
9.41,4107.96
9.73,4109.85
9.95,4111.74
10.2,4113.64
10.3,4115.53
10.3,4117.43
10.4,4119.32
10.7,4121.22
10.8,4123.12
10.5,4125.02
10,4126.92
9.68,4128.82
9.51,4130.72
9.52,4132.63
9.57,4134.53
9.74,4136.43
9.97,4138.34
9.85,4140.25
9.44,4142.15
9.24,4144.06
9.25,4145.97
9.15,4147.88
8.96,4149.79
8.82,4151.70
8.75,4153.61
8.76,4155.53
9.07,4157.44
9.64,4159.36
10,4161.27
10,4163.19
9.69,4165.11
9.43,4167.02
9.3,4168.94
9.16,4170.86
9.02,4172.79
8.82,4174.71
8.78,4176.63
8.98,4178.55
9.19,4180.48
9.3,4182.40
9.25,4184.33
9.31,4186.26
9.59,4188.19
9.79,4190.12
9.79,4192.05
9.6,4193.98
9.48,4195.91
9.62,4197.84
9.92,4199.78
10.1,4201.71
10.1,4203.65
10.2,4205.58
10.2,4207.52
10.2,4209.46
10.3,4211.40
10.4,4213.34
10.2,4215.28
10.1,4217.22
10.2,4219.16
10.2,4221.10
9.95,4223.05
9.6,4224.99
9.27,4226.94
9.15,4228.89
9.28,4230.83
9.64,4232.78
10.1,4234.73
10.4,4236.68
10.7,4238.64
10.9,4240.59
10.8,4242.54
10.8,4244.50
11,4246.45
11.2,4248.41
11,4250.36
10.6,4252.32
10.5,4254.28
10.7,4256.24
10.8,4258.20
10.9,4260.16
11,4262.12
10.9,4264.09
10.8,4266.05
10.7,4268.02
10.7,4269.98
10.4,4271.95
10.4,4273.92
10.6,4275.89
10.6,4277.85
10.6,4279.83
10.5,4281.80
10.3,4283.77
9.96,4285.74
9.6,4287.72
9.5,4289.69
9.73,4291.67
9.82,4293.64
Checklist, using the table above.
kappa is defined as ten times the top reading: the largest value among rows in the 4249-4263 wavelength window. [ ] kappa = 110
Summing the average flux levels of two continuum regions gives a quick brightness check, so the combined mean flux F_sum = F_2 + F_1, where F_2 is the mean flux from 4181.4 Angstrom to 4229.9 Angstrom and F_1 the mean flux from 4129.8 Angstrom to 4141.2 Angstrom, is 19.5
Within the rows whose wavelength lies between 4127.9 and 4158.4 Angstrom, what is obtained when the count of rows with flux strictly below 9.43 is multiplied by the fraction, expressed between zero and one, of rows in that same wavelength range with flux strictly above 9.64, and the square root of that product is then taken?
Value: 1.4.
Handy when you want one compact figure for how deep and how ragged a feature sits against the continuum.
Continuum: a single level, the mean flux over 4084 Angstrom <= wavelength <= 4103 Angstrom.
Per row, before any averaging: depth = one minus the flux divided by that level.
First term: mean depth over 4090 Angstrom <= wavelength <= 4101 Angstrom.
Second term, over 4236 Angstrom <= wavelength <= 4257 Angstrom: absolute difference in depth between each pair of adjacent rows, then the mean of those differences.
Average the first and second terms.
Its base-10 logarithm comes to -1.56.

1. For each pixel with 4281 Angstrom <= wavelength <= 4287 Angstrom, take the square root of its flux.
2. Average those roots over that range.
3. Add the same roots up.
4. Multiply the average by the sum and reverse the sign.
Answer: -31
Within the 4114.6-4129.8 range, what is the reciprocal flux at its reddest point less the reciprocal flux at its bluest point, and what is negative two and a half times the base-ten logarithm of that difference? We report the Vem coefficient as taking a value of 5.5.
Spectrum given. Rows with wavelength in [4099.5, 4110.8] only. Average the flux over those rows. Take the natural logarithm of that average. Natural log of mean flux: 2.20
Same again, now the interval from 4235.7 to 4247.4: 2.38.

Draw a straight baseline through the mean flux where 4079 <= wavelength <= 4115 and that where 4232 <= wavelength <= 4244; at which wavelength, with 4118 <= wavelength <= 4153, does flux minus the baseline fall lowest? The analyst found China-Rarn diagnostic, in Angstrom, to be 4151.70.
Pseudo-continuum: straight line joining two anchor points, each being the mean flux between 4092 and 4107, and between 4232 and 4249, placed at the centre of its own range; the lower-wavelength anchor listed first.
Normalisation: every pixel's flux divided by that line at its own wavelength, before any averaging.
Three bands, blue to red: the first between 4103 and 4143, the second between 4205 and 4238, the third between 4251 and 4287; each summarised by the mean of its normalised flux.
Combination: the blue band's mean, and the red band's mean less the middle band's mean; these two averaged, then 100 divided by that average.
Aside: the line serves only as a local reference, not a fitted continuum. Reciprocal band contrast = 188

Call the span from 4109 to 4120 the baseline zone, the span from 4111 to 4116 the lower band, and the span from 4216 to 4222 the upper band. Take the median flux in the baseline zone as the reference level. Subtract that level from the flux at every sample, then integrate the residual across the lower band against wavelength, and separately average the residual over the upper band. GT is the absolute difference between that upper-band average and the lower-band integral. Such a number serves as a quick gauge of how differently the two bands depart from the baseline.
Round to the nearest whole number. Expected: 0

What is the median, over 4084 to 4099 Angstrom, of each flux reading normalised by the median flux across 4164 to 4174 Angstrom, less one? 0.14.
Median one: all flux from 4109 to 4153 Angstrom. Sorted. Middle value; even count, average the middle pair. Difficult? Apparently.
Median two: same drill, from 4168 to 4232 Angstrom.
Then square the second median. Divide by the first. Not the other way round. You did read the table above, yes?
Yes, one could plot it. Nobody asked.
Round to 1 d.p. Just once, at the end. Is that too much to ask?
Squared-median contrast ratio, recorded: 9.5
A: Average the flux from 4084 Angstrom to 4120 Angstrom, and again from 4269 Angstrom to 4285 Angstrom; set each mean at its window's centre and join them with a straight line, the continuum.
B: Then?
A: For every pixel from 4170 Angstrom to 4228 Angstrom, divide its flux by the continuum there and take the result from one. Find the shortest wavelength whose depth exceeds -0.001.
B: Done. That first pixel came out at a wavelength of 4170.86 Angstrom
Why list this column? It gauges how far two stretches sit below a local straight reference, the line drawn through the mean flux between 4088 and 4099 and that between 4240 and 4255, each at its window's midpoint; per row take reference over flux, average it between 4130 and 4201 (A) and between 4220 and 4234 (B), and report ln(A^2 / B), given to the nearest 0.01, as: 0.10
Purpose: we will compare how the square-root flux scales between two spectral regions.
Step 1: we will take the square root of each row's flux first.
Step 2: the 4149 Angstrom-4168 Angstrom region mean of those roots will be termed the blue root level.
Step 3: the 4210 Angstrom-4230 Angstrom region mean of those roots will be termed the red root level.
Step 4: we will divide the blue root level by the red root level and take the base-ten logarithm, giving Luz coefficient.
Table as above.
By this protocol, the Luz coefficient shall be -0.014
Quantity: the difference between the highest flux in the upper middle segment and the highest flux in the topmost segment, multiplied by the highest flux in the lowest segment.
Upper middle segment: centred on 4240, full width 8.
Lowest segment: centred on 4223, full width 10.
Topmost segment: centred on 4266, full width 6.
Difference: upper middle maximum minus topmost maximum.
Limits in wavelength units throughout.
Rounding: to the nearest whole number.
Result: 0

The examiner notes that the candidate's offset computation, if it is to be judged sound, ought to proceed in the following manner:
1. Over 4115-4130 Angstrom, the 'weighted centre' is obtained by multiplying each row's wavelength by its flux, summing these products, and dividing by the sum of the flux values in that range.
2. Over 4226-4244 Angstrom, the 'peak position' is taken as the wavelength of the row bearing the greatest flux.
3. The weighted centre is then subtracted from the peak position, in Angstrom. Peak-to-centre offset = 118.5 Angstrom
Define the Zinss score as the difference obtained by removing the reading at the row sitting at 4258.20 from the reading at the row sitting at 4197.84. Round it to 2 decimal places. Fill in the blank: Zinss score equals -1.18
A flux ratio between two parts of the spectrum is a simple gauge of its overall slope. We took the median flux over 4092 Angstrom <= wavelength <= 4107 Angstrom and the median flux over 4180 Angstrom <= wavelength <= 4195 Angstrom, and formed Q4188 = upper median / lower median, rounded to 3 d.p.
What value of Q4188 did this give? 1.065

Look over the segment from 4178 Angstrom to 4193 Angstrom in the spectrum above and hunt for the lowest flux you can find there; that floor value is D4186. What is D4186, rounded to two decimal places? 8.98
